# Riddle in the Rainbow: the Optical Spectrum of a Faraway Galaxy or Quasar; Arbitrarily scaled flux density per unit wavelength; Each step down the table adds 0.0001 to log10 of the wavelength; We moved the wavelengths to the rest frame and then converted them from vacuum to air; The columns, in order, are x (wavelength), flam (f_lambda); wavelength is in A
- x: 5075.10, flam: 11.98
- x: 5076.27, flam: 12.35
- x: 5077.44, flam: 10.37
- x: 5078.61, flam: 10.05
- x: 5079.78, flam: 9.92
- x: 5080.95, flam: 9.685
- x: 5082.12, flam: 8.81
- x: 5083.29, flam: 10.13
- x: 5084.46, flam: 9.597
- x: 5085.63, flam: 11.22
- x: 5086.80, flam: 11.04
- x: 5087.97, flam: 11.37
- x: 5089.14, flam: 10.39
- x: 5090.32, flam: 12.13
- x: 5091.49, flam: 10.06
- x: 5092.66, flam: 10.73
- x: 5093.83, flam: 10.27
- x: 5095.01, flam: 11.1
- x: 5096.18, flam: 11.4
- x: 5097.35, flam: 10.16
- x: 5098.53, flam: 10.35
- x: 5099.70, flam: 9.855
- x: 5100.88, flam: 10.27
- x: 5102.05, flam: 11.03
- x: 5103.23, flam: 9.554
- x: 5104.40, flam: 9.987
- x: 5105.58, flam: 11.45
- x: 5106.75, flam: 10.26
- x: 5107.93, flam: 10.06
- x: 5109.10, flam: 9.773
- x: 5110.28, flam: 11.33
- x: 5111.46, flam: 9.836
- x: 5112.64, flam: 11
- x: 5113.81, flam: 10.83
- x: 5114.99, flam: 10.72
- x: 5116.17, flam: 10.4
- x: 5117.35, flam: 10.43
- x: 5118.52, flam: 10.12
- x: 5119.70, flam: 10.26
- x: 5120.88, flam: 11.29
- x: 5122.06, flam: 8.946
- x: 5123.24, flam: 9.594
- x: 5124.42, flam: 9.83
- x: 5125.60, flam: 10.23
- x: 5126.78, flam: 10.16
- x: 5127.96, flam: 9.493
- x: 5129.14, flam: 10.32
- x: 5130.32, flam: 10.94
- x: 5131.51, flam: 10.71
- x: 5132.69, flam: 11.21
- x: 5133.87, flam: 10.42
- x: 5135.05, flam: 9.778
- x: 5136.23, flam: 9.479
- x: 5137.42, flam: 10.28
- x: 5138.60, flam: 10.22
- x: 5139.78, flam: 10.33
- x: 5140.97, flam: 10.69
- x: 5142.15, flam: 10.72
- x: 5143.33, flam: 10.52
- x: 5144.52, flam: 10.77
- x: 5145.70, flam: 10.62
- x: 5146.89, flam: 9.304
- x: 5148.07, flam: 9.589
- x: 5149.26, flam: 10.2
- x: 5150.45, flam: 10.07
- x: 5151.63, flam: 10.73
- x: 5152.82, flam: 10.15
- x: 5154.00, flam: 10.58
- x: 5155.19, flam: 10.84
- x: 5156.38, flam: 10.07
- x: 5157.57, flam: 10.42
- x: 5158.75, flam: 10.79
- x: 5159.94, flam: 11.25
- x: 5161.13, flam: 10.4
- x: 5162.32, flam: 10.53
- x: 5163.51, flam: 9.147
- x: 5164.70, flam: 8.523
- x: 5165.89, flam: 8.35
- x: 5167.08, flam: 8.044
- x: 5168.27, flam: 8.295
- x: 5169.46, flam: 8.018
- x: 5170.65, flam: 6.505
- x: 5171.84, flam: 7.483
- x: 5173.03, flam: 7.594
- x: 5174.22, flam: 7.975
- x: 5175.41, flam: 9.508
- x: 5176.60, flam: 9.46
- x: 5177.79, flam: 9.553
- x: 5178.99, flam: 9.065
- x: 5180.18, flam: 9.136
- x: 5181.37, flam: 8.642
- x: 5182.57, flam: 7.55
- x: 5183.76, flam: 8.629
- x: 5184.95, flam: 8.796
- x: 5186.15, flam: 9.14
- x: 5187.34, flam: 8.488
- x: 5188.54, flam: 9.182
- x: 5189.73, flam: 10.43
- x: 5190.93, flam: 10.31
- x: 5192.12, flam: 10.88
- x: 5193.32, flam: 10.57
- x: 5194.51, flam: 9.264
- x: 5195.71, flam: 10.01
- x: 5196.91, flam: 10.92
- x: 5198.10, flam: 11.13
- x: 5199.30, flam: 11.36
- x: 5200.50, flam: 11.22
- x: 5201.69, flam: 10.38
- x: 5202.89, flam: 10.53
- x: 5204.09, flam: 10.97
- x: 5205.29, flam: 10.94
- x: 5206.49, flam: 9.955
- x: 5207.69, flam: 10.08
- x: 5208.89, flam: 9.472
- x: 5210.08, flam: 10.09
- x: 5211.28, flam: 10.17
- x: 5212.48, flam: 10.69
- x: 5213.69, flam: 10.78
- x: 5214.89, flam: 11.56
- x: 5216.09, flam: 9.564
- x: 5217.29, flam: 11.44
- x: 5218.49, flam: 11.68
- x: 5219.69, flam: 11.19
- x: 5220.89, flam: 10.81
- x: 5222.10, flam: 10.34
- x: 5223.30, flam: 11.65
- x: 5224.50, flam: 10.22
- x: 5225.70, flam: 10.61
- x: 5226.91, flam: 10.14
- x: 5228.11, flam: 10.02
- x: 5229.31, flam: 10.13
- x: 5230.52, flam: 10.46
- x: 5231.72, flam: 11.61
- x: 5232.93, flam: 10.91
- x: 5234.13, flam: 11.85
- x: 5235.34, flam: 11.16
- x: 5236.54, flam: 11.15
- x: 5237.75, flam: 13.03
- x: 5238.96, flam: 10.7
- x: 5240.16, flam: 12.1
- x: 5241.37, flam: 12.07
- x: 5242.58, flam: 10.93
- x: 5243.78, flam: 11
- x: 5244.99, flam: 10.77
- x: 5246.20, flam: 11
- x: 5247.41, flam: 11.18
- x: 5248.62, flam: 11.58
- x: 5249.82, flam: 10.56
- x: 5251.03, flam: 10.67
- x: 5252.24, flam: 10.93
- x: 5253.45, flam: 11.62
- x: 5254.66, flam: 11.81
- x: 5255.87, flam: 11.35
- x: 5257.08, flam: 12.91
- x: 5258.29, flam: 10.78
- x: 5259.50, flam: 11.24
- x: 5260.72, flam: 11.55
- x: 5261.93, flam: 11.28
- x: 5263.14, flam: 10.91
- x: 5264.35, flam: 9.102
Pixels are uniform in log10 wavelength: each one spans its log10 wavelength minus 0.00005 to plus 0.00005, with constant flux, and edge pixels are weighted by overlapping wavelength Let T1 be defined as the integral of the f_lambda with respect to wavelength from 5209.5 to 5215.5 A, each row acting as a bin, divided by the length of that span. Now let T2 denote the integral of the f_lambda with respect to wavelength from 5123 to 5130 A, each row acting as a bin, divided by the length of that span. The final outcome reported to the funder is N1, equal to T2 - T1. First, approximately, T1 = 10.6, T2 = 10.0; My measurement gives -0.6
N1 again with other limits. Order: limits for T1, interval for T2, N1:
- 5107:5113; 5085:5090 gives 0.7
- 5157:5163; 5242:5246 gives 0.3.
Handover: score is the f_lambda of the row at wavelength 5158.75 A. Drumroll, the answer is 10.79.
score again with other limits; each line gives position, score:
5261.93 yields 11.28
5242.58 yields 10.93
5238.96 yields 10.7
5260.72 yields 11.55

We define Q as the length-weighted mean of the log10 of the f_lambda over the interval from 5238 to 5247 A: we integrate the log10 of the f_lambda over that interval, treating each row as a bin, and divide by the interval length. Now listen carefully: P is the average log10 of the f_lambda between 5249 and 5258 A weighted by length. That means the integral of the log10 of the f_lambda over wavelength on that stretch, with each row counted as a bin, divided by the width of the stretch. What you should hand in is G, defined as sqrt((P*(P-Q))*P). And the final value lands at 0.07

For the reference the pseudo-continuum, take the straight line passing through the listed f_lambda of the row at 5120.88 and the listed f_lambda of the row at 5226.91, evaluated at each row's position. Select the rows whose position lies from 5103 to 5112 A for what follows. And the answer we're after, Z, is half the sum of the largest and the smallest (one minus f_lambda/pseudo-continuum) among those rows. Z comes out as 0.084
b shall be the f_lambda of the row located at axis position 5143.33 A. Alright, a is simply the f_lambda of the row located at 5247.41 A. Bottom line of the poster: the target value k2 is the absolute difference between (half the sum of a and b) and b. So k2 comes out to 0.33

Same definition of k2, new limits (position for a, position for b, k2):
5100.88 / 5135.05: 0.25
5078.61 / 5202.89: 0.24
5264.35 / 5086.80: 0.97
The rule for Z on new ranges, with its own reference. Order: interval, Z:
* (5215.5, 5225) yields -0.038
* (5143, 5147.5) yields 0.089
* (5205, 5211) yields 0.015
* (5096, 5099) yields 0.067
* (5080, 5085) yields 0.191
